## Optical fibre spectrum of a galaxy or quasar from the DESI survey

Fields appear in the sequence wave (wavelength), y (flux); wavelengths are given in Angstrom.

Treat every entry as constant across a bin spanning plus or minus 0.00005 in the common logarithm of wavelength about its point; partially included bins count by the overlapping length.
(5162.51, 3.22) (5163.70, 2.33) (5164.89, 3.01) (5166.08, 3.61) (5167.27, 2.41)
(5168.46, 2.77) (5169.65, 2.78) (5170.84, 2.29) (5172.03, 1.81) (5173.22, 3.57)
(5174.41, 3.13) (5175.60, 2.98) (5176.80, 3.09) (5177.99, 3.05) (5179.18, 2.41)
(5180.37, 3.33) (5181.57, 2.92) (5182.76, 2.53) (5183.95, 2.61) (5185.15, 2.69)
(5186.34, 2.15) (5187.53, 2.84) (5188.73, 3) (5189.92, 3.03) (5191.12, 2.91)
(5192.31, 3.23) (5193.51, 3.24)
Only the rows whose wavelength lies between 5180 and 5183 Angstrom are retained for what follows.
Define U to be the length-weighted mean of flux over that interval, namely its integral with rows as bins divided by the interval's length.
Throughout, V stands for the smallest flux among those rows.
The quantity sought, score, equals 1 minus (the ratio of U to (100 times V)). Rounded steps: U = 2.94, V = 2.53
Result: 0.988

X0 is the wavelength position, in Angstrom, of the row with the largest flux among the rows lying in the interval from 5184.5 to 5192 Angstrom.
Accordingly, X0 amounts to 5189.92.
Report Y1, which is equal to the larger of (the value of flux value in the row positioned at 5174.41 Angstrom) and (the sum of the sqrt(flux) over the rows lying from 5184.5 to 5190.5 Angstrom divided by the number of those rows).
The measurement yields 3.1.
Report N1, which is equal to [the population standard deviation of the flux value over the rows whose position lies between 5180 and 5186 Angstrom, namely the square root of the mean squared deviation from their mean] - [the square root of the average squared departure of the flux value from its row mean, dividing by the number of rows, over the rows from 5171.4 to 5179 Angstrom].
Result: -0.3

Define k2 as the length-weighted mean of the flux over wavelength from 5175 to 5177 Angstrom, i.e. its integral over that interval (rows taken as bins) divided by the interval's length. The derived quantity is 3.01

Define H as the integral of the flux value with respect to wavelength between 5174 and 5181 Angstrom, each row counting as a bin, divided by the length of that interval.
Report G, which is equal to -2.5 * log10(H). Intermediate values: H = 3.0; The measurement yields -1.19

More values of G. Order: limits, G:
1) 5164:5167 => -1.23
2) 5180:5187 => -1.07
